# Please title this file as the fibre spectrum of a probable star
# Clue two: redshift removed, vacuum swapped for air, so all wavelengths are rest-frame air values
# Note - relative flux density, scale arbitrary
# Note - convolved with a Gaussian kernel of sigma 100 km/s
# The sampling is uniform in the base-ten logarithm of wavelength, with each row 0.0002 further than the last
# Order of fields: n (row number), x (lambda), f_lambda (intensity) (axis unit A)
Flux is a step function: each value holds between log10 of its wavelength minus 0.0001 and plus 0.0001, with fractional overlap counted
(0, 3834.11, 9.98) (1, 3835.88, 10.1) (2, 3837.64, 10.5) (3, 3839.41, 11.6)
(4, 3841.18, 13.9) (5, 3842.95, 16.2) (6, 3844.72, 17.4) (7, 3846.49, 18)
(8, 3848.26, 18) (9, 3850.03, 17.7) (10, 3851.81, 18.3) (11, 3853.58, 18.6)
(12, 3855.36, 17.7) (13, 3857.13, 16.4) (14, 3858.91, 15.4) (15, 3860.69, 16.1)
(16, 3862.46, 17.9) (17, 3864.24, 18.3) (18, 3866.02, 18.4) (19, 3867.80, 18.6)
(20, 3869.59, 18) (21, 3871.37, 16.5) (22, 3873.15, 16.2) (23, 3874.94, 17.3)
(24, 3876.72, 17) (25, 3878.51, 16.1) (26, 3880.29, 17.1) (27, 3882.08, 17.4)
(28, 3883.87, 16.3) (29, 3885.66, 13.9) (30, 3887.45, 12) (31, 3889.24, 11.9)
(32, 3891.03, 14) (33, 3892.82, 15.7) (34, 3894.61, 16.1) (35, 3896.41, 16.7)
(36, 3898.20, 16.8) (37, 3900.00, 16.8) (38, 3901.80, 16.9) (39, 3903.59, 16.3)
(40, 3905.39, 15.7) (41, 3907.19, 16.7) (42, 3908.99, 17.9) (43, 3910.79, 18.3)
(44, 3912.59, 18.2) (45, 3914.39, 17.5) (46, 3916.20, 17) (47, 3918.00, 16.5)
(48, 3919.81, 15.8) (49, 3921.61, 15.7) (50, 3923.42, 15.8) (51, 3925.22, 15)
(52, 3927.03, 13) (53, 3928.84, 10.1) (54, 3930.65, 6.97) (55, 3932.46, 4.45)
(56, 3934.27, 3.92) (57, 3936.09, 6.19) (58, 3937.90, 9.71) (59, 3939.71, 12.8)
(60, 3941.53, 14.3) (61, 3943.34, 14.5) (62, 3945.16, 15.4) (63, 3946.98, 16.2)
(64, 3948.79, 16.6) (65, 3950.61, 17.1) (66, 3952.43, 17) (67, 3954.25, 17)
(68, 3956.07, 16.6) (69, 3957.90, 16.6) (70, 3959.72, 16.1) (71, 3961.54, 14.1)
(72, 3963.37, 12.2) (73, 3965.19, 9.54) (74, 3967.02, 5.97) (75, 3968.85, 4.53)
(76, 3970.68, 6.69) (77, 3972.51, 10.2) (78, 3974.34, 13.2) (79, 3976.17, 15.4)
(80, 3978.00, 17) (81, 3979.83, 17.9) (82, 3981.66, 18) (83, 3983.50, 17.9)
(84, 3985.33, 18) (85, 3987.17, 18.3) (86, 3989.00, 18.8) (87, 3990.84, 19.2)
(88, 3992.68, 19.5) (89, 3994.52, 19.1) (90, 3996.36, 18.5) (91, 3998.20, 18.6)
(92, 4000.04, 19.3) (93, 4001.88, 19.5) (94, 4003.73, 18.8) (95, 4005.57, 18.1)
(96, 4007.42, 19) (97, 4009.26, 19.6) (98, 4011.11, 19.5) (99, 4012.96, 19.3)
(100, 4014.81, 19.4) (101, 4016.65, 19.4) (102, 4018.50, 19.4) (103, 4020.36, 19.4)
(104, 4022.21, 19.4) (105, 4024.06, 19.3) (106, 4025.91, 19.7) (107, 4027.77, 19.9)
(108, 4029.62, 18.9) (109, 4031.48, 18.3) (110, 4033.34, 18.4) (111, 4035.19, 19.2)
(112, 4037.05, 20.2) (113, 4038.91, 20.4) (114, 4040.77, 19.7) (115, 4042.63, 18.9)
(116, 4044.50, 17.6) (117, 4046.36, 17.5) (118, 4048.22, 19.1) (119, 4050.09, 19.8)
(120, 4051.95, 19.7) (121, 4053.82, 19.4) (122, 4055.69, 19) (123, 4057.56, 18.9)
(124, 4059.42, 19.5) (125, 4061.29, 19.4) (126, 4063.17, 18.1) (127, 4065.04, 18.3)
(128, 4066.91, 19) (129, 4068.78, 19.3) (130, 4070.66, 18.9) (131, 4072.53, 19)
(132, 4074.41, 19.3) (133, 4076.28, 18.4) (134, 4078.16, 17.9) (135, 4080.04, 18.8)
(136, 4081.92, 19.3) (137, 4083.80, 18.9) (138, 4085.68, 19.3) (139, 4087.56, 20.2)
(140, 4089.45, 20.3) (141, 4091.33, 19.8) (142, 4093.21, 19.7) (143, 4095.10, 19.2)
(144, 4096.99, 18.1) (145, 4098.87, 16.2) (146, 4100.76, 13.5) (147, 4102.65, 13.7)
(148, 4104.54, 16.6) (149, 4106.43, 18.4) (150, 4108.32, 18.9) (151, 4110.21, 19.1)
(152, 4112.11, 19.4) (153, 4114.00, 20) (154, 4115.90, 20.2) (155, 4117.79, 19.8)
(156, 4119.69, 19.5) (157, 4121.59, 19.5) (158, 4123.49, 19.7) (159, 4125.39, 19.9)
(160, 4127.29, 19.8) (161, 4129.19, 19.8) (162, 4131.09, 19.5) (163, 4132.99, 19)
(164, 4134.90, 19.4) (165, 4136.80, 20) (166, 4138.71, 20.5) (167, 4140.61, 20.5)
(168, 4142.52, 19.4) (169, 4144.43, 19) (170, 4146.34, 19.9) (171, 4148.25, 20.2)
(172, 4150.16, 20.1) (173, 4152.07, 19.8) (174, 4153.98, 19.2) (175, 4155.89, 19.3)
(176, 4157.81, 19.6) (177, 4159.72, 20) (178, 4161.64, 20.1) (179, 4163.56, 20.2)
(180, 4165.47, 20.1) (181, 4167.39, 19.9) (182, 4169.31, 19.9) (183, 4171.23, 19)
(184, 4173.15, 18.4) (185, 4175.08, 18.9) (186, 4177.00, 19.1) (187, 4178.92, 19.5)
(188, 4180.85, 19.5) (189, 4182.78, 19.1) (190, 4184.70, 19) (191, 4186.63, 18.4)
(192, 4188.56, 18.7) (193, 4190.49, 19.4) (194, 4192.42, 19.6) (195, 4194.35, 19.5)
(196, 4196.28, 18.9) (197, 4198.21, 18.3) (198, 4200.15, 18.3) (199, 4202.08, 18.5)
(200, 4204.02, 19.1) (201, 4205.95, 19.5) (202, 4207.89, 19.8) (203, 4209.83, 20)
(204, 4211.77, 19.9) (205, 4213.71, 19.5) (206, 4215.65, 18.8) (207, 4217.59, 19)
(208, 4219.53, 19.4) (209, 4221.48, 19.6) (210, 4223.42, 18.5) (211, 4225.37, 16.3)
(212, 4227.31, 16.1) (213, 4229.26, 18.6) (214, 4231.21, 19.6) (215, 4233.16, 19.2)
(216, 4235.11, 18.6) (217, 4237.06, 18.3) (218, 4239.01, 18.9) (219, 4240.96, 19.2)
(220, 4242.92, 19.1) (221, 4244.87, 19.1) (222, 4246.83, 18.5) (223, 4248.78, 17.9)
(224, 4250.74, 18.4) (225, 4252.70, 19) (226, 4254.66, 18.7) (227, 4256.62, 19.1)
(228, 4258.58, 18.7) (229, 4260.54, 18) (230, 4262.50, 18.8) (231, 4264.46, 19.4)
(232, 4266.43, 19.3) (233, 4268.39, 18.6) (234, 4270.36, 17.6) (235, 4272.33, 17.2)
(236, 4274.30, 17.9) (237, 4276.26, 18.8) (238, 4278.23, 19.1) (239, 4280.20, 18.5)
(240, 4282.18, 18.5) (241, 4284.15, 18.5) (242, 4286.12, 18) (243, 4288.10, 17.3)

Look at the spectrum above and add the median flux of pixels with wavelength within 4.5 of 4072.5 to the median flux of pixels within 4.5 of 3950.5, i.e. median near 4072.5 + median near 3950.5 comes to 36.0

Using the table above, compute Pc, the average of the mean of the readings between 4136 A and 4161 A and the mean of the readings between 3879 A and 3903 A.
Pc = 17.7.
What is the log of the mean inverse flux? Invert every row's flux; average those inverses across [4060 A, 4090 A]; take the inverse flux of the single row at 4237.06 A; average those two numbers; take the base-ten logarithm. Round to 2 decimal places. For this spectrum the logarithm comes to -1.27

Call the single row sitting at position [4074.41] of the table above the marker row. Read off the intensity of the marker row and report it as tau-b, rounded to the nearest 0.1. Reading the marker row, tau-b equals 19.3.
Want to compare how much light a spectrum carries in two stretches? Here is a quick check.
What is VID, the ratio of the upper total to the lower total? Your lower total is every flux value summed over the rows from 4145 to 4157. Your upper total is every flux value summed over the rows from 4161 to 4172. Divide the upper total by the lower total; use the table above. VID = 1.01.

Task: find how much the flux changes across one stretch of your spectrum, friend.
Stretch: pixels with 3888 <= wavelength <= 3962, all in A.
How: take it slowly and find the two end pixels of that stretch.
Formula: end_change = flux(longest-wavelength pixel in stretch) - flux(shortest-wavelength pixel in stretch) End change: 2.2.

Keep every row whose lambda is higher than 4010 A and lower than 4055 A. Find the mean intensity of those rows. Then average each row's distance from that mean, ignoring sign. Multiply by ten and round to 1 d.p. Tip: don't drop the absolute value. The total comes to 5.0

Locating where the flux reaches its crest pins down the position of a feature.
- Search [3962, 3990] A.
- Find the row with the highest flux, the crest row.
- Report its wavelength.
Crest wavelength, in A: 3989.00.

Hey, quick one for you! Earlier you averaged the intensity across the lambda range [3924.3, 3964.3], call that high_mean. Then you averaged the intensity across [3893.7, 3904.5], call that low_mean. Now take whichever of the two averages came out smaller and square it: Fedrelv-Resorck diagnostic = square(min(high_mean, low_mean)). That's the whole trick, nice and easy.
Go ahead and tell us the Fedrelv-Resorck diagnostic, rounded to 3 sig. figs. 169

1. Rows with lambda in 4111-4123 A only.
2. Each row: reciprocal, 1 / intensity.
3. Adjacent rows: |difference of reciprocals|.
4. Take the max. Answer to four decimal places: 0.0015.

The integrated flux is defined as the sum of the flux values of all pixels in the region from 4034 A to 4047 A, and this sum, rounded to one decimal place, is 133.5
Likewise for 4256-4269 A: 131.9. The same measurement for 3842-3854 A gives 124.2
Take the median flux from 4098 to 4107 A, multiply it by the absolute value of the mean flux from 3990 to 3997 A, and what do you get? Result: 309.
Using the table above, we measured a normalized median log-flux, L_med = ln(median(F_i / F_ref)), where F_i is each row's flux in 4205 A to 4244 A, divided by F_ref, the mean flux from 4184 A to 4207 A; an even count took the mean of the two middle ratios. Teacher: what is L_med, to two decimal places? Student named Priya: 0.01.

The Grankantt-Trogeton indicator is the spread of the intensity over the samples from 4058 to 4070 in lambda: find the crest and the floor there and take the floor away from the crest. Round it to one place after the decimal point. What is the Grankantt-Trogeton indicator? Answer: 1.4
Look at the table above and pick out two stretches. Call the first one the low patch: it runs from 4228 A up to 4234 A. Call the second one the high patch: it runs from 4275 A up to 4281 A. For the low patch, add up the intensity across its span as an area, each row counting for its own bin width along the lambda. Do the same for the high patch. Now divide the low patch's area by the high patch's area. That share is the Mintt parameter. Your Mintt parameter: 1.01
